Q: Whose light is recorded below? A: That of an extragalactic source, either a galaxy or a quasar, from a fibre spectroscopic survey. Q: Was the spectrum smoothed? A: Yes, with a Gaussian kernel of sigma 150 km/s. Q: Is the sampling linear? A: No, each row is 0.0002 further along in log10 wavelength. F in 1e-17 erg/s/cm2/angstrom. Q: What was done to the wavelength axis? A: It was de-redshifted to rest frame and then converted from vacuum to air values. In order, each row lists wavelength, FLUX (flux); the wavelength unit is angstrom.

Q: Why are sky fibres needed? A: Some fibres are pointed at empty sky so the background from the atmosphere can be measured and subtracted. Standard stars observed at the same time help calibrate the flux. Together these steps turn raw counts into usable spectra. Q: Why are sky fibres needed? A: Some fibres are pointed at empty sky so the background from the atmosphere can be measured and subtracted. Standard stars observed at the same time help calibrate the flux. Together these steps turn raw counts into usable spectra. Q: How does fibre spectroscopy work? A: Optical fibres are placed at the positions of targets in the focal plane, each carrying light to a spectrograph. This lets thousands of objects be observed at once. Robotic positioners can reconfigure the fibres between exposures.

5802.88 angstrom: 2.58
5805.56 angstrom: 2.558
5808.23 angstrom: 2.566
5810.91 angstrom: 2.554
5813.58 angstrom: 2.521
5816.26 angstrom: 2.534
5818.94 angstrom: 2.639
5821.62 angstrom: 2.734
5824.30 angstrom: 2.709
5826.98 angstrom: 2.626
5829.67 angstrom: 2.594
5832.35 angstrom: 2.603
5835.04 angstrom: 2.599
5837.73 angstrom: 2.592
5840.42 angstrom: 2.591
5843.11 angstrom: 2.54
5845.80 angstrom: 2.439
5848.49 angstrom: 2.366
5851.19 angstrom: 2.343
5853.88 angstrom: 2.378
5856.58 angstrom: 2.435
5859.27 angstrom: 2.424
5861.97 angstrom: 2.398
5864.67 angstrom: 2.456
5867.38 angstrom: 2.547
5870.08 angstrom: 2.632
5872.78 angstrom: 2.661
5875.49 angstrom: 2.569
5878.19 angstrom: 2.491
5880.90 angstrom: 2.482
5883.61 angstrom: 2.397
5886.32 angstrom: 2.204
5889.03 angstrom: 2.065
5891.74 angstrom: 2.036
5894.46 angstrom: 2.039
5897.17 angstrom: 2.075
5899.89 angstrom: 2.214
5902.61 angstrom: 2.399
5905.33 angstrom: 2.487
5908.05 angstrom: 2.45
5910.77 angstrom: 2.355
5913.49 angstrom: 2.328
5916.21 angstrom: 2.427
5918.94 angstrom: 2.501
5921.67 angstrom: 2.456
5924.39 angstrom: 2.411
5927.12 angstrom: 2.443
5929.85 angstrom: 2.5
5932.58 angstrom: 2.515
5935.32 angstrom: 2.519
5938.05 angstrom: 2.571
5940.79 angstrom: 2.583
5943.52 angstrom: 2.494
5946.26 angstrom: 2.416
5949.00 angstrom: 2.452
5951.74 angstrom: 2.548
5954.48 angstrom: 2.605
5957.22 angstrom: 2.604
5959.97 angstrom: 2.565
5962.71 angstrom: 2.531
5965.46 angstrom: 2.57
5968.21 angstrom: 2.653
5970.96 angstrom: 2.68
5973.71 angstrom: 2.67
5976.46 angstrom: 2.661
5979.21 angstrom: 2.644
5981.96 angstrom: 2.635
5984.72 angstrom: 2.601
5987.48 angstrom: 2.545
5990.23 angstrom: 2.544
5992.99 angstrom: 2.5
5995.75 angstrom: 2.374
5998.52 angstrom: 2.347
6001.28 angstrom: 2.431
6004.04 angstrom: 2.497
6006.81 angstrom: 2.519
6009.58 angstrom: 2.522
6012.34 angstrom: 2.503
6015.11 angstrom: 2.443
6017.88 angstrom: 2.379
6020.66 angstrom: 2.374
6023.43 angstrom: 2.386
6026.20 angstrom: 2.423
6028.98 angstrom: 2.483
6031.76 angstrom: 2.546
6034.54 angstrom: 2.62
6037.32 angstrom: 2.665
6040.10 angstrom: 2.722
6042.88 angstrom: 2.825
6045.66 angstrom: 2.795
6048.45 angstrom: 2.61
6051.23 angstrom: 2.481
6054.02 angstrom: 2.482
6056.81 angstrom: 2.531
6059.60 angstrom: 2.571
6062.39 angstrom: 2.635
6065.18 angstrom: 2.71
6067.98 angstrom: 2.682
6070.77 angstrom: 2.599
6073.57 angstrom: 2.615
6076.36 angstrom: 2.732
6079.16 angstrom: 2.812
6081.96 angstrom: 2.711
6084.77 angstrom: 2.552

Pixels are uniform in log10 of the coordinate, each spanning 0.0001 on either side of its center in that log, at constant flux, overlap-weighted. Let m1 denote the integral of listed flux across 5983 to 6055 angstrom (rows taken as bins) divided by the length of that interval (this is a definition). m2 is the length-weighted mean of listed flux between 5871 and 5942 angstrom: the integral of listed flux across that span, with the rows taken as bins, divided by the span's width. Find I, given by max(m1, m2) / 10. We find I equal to 0.252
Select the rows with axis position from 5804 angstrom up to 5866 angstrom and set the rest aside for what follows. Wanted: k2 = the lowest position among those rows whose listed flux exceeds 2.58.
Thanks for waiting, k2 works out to 5818.94 angstrom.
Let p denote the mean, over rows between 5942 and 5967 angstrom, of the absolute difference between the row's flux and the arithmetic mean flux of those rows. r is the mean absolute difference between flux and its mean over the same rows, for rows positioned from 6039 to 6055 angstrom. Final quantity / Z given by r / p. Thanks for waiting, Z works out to 2.5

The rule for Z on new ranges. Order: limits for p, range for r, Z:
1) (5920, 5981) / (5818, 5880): 1.4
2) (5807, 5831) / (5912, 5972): 1.1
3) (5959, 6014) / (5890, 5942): 1.8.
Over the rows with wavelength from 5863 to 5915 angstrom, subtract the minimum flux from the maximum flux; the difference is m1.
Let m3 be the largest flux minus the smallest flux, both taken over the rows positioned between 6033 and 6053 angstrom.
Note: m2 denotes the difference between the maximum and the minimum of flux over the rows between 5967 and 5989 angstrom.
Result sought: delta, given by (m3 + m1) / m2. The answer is 7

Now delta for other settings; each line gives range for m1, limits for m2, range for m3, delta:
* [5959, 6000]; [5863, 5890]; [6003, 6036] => 1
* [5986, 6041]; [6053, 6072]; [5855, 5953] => 4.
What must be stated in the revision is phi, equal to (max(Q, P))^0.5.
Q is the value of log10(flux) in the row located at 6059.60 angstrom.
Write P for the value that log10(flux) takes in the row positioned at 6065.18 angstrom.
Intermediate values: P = 0.433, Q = 0.410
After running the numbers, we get 0.658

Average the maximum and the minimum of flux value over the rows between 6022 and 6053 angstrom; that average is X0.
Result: 2.61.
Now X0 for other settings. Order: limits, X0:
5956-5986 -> 2.61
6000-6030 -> 2.45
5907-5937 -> 2.42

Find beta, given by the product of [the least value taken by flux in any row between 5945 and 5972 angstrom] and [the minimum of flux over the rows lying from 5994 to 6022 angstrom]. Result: 5.7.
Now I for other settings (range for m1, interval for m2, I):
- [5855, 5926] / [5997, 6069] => 0.254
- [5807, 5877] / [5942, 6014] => 0.254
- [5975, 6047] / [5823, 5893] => 0.254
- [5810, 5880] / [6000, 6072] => 0.256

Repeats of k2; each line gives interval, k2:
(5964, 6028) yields 5968.21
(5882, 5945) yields 5940.79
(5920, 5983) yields 5940.79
